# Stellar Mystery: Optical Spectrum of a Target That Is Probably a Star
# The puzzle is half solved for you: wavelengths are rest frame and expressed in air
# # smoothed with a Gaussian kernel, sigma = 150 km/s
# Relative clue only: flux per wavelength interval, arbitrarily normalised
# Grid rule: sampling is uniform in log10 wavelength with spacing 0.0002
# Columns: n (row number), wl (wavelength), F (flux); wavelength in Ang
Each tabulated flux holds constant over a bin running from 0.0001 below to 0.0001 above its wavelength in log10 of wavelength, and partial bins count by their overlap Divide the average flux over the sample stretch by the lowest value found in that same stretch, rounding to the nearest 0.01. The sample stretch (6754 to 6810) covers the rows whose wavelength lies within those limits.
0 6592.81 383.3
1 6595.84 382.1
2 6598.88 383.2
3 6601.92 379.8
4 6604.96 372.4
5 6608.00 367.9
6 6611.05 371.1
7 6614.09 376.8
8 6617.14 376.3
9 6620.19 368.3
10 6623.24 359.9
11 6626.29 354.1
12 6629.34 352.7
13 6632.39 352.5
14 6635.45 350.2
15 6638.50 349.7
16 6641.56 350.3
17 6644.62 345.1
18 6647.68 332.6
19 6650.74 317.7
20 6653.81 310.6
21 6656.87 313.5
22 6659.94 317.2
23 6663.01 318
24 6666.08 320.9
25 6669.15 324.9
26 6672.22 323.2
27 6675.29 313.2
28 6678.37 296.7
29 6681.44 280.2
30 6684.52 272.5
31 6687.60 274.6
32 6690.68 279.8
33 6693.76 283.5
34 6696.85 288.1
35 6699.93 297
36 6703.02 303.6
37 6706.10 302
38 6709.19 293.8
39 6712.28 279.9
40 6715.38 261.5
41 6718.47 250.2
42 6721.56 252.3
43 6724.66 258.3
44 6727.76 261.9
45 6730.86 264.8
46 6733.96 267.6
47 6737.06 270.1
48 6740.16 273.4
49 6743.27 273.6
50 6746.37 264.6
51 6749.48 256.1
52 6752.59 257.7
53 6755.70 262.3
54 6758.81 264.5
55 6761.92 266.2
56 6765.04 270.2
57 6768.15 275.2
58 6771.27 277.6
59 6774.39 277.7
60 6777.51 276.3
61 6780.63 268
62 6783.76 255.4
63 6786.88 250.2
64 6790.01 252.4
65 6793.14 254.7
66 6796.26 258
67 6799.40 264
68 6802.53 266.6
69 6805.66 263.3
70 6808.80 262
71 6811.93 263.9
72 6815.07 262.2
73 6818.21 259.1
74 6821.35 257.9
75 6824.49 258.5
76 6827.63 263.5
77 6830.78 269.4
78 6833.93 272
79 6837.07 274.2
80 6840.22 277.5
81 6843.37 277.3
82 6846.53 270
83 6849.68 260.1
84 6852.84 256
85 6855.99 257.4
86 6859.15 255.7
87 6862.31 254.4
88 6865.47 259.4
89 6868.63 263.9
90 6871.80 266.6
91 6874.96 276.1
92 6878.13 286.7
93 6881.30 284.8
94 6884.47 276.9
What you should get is 1.06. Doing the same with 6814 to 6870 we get 1.04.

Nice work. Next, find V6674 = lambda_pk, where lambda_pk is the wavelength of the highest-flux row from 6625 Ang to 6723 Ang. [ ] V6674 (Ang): 6626.29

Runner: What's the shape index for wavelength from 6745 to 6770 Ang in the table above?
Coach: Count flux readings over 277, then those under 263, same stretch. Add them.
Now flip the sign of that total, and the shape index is -3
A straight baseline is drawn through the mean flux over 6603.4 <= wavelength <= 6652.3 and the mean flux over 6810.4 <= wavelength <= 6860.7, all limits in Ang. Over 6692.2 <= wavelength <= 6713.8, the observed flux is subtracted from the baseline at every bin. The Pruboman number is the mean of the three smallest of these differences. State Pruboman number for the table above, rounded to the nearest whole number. 22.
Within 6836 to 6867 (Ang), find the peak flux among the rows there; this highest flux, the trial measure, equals 277.5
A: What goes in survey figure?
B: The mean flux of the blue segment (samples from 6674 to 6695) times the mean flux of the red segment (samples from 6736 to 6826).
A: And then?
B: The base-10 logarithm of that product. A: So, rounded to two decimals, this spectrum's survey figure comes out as 4.88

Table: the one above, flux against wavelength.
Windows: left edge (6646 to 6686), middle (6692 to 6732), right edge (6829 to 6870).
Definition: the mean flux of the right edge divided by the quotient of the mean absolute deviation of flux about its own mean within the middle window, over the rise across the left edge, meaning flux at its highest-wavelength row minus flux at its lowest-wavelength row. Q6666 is -932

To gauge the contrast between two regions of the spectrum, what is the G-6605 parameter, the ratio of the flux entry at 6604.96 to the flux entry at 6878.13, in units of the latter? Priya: 1.30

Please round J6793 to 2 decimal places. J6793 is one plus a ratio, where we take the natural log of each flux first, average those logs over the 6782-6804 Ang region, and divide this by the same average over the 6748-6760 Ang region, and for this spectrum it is 2.00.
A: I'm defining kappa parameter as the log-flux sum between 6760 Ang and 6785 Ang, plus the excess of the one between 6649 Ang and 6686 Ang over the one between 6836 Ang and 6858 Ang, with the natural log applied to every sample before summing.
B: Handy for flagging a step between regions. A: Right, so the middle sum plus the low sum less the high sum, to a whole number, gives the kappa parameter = 74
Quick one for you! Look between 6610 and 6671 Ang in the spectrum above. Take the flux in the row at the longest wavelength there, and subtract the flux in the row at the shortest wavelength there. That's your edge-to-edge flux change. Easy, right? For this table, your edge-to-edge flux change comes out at -46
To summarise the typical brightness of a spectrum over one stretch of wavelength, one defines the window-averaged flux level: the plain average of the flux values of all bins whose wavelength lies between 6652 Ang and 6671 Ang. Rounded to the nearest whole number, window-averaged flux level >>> 318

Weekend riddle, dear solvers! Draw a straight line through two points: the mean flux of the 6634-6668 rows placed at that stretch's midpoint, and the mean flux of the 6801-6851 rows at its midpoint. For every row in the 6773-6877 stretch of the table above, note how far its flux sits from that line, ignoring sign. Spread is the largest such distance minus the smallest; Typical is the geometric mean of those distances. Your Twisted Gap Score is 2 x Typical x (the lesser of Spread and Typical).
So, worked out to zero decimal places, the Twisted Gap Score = 140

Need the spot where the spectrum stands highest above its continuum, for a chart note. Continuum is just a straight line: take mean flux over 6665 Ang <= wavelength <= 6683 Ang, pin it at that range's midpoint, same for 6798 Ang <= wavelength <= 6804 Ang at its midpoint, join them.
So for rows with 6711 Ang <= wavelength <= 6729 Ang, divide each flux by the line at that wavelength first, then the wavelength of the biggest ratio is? 6712.28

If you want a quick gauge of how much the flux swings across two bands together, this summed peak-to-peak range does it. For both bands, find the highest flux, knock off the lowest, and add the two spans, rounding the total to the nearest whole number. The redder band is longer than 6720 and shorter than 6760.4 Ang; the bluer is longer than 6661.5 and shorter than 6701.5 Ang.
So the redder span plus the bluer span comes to 74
